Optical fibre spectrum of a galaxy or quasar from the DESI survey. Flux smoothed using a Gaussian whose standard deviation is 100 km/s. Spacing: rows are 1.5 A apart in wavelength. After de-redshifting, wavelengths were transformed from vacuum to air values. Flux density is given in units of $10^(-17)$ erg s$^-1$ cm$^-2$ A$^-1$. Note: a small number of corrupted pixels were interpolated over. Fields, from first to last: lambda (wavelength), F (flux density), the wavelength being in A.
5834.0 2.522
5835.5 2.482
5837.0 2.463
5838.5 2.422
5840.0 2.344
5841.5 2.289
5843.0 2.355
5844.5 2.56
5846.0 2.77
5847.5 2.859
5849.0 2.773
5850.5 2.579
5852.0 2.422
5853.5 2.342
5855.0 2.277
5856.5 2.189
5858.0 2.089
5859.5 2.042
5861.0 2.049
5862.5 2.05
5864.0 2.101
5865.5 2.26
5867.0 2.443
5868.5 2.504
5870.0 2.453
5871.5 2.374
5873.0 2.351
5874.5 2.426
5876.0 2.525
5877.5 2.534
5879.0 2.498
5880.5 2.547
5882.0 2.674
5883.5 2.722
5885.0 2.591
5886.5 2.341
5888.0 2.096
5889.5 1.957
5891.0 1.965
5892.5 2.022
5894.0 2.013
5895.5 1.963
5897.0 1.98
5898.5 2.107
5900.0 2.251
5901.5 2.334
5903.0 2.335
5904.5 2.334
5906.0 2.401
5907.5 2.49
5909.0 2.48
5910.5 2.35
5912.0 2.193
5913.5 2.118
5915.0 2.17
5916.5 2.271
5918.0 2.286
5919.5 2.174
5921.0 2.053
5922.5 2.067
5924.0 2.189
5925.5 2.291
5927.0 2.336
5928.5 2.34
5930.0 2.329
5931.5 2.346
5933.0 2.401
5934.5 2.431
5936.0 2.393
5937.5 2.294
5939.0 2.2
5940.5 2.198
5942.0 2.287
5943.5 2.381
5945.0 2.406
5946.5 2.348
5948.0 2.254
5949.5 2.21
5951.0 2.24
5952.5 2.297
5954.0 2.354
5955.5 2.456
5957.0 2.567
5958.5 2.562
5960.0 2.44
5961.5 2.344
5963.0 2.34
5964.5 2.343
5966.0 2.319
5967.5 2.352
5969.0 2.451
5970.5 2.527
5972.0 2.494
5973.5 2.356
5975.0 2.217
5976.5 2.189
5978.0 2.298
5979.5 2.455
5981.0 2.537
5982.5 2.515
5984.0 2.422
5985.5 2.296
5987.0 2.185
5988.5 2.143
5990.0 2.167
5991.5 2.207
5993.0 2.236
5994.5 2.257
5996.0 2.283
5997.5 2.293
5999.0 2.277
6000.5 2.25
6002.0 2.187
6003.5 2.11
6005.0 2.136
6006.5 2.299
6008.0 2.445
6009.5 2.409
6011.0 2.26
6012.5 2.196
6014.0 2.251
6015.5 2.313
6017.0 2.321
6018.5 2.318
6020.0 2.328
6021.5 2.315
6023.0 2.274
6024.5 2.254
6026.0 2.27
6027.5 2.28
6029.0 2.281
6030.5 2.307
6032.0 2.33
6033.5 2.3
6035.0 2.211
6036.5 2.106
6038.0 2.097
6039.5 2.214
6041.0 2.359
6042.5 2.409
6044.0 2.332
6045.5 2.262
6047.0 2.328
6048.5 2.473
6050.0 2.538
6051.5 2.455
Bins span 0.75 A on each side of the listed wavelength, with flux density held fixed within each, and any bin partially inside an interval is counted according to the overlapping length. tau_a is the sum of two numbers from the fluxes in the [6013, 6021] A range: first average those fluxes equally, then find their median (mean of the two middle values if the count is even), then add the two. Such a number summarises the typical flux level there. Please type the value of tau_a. 4.6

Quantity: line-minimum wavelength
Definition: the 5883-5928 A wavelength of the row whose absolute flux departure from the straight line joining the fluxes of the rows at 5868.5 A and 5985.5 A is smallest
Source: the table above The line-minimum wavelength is 5906.0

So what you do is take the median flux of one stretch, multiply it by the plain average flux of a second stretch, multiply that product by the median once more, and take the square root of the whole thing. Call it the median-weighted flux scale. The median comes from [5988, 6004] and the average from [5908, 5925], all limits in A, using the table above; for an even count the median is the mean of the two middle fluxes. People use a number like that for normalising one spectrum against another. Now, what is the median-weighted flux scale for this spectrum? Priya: 3.33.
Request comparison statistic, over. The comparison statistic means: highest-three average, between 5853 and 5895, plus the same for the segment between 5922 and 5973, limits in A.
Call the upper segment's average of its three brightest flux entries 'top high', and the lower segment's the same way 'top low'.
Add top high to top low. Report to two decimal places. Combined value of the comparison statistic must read 5.21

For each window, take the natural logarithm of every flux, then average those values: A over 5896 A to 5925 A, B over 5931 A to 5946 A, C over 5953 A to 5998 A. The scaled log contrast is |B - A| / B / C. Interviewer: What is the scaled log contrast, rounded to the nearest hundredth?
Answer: 0.06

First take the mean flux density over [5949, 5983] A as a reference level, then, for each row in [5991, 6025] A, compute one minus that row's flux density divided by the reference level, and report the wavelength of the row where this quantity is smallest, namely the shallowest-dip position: 6008.0 A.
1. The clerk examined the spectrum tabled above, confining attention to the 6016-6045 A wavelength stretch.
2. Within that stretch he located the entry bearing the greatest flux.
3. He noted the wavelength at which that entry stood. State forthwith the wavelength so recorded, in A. 6042.5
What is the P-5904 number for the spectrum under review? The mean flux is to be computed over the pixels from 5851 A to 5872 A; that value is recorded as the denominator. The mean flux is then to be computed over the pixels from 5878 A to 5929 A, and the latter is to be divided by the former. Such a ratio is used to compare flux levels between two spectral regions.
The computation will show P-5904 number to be 1.00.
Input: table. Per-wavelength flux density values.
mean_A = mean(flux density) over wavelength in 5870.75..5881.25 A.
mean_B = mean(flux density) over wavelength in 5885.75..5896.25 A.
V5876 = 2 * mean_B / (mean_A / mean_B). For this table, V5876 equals 3.4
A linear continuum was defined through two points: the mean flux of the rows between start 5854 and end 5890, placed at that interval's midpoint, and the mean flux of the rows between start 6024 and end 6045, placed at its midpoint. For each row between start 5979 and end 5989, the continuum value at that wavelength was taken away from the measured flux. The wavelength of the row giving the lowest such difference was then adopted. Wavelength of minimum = 5988.5 A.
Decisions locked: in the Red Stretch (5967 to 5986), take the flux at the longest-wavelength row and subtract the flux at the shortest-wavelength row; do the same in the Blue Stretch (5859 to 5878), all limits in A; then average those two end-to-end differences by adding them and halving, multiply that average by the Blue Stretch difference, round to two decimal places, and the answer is 0.11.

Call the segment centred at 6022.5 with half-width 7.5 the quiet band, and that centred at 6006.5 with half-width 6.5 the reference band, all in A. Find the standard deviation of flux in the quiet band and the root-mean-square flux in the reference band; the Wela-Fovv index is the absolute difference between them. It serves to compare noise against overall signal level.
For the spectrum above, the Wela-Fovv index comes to 2.23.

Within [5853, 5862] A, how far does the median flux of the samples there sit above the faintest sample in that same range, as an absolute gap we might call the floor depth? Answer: 0.10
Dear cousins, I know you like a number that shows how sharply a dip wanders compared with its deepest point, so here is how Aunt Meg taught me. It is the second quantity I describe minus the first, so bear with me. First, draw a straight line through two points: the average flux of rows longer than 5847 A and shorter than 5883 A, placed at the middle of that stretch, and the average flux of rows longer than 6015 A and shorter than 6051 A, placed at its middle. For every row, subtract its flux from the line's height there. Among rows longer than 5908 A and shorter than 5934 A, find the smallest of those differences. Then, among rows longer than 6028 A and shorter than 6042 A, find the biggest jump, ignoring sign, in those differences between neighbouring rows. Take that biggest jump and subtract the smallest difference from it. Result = 0.26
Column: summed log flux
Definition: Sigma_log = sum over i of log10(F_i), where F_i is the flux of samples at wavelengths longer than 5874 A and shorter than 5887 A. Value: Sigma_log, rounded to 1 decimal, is 3.6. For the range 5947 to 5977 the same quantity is 7.5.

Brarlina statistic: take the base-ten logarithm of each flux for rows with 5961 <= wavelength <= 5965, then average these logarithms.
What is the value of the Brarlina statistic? 0.370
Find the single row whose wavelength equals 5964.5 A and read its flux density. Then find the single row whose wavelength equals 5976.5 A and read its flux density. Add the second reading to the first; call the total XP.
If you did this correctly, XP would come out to 4.53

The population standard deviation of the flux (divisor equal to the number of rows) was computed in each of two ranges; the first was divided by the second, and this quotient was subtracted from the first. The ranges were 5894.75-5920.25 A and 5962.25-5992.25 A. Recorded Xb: -1.0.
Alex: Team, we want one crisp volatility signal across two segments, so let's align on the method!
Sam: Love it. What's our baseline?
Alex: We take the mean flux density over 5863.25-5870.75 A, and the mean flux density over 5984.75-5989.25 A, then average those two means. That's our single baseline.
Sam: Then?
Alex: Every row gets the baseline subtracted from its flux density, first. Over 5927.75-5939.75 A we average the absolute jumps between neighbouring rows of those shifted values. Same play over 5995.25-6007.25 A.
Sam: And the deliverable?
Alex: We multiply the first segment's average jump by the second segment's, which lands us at 0.0027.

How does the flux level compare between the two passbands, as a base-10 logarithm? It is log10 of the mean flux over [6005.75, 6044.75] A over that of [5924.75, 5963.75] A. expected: -0.011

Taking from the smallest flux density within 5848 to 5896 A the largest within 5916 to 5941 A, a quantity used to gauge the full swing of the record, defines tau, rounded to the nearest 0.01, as -0.47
